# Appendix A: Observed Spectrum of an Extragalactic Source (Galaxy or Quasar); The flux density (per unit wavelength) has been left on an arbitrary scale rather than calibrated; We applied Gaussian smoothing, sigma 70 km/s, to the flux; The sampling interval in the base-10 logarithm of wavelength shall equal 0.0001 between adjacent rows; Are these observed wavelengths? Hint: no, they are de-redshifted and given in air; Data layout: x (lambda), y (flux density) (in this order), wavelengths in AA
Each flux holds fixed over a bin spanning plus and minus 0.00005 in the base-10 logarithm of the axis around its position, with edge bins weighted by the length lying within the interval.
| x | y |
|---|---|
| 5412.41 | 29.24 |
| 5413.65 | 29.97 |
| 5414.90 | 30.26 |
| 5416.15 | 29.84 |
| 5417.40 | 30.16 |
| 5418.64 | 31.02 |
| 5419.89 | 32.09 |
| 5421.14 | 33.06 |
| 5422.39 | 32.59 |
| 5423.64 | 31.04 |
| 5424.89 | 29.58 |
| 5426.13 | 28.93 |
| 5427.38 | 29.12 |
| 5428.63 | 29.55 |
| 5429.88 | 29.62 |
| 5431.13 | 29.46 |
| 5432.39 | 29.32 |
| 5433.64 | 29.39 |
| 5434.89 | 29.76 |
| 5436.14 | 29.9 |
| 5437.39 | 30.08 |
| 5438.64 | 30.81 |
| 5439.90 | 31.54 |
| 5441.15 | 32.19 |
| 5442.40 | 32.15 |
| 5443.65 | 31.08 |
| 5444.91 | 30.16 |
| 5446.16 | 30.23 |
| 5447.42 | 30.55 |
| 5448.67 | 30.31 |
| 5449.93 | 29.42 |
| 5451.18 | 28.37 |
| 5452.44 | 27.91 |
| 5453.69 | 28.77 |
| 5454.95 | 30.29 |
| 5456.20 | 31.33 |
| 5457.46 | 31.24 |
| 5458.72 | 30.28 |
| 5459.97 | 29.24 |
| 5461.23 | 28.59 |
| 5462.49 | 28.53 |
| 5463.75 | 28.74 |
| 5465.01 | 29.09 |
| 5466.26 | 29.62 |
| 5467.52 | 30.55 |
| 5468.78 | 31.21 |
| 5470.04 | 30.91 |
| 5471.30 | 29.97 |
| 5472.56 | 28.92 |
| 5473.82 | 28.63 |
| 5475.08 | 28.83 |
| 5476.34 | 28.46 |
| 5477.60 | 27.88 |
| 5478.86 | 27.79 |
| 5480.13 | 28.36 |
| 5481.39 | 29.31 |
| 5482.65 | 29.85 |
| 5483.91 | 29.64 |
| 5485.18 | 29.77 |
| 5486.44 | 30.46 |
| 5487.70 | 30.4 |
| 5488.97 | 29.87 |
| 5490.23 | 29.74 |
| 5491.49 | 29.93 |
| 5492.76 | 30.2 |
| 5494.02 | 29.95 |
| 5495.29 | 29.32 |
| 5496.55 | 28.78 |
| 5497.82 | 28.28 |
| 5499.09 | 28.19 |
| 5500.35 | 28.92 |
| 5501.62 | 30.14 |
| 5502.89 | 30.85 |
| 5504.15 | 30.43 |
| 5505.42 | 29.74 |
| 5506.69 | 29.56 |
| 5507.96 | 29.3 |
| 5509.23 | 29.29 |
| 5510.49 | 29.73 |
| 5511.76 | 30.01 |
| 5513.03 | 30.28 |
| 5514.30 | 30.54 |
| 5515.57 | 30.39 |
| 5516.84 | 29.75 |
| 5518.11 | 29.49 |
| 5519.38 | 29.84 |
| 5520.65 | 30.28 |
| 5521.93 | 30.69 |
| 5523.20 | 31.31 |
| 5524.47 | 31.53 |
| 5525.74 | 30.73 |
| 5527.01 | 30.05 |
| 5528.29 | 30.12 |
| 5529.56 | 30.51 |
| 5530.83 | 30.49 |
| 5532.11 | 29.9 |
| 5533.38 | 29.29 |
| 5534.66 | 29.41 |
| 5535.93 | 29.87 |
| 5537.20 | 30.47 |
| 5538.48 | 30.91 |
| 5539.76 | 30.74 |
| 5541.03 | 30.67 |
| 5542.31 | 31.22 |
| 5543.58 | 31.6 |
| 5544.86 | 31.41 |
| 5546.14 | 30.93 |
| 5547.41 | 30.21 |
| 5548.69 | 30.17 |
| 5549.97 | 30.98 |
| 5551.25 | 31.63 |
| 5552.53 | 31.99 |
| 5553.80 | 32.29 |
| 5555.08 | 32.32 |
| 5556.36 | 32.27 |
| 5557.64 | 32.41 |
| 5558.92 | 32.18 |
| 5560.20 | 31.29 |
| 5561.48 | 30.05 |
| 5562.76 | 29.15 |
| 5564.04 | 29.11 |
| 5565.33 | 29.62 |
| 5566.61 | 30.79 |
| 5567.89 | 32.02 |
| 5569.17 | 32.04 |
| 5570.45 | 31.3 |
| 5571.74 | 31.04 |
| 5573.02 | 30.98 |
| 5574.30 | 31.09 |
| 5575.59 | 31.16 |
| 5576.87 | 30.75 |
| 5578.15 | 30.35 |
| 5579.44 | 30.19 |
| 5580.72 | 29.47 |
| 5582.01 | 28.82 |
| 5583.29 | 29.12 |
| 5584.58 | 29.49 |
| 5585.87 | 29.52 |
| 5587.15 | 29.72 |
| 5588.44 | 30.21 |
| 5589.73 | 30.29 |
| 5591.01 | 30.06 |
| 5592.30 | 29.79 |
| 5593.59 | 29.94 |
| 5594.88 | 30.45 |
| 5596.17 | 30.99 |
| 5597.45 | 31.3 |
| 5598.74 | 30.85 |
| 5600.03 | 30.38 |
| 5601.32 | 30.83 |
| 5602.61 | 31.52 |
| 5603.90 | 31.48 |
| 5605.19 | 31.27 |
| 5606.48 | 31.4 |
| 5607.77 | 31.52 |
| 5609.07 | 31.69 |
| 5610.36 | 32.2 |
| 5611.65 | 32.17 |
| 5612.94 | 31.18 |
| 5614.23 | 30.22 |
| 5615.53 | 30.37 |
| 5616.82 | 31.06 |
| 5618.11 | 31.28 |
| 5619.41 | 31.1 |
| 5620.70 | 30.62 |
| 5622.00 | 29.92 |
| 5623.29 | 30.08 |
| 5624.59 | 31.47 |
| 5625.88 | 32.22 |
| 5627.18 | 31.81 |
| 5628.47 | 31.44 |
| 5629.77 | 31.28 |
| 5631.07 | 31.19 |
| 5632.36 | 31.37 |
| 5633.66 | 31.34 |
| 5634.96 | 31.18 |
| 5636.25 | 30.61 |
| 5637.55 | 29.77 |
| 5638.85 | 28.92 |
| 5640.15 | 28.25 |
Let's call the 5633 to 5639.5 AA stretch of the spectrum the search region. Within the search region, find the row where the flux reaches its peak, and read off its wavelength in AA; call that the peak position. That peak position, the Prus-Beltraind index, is 5633.66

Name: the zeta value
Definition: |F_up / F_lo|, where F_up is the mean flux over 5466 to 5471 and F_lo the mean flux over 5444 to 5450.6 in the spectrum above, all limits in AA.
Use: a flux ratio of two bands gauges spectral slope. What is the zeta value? 1.01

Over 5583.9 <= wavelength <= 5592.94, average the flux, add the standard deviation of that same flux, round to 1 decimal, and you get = 30.2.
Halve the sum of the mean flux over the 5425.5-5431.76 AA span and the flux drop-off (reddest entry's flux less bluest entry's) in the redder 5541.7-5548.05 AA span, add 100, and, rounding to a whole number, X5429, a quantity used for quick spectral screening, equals 114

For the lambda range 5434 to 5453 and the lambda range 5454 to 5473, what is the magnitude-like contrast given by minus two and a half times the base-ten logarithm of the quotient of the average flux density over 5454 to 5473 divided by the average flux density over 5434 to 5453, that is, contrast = 0.01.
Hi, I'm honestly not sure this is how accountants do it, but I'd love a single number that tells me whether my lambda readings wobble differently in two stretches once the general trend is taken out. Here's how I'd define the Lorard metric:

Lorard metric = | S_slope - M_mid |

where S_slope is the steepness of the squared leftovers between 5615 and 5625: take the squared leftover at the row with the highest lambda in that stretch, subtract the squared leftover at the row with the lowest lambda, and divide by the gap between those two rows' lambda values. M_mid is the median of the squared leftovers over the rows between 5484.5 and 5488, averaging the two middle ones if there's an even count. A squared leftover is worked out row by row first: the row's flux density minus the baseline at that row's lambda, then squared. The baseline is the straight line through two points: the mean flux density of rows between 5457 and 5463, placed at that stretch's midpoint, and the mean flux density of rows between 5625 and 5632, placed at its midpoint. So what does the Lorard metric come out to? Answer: 0.4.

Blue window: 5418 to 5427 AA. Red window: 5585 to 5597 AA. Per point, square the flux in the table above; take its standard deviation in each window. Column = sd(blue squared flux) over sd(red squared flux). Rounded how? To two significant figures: 3.5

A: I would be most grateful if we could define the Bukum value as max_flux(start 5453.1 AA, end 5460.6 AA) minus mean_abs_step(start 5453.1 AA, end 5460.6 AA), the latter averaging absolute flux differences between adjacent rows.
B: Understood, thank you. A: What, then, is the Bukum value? 30.4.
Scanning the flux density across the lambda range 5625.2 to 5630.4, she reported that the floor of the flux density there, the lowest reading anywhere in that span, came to 31.28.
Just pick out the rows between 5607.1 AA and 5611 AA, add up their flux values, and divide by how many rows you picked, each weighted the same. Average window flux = 31.8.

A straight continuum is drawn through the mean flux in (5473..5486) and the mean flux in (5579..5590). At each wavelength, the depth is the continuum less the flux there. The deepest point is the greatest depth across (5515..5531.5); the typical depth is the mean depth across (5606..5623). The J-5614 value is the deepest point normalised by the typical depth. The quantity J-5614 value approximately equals 0.3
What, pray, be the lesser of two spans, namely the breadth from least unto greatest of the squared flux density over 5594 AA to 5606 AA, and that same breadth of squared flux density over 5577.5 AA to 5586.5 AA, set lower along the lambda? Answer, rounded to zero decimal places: 71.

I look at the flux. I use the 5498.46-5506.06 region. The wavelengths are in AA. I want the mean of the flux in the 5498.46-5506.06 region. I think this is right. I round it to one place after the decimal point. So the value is 29.7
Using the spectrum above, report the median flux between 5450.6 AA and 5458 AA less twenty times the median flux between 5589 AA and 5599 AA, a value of -578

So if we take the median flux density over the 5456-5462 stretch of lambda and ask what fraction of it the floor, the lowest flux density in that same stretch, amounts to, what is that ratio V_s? 0.94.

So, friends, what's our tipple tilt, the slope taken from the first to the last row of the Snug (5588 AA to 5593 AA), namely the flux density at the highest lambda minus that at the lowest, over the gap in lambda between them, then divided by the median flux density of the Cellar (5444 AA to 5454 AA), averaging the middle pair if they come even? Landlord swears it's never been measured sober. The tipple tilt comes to -0.0037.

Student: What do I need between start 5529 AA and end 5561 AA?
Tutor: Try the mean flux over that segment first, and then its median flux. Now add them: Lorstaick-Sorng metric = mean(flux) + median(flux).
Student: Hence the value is 61.9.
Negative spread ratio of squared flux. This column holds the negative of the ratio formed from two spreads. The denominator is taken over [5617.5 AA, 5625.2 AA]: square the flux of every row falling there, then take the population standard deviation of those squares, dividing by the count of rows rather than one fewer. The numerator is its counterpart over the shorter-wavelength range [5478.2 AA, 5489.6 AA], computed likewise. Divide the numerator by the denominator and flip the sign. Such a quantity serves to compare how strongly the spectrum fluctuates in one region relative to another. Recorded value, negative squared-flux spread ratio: -1.36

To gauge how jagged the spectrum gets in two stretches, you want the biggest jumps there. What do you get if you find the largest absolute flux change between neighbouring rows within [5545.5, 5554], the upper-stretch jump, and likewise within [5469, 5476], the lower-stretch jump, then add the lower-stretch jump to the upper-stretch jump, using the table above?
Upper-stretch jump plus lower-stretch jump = 1.9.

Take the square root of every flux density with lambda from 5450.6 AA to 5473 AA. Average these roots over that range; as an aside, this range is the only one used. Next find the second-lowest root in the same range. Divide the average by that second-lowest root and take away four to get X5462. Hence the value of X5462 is -2.98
